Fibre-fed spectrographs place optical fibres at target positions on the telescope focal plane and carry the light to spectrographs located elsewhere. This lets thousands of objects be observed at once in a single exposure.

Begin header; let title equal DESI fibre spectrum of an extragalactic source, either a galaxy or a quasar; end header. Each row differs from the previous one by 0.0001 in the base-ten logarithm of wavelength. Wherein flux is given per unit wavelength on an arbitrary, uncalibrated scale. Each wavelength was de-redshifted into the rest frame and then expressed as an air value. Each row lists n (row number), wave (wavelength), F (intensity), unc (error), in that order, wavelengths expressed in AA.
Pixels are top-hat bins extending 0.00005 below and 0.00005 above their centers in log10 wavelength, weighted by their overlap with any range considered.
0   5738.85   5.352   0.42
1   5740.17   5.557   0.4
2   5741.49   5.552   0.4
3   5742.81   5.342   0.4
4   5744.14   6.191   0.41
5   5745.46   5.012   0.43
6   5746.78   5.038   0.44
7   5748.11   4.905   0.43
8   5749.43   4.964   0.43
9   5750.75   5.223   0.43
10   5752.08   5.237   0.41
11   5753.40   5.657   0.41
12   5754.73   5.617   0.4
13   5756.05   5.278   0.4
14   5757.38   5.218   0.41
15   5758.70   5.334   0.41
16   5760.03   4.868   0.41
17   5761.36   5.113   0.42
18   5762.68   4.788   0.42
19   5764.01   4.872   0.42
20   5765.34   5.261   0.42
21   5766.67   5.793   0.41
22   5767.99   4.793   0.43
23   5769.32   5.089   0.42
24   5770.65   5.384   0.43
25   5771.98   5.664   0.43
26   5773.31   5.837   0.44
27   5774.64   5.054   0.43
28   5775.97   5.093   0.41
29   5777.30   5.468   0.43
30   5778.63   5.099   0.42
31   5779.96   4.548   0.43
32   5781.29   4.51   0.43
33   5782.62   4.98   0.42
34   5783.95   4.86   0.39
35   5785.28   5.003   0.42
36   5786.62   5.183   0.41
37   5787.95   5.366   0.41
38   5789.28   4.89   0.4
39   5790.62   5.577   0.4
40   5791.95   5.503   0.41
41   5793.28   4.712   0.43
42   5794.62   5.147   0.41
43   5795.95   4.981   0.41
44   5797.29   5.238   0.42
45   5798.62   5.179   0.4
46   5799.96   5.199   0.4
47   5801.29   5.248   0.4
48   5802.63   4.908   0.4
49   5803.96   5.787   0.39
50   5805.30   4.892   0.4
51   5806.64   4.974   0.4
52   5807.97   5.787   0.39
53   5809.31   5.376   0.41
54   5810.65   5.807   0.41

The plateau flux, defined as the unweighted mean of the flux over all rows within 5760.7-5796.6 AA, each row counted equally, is 5.13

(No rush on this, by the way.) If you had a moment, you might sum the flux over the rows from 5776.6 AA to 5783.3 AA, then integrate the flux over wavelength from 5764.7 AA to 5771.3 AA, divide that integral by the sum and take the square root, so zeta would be 1.19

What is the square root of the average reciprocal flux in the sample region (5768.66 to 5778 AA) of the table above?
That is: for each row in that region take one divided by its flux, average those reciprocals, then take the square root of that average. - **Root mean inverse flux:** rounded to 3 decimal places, 0.432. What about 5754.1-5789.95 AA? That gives 0.442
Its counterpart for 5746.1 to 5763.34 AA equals 0.440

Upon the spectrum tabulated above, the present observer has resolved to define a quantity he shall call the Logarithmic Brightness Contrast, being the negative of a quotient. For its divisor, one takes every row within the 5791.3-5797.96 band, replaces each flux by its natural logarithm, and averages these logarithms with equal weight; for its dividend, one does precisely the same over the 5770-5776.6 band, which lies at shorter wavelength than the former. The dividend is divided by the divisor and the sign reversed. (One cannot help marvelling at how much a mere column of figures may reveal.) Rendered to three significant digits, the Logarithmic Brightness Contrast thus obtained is -1.03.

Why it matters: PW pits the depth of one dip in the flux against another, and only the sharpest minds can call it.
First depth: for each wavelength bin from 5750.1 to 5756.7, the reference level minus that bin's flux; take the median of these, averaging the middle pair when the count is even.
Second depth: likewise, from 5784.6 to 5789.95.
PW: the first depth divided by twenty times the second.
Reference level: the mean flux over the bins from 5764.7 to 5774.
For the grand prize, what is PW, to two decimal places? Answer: 0.02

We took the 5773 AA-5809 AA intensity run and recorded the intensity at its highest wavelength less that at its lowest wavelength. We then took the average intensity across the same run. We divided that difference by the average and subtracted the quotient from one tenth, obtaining 0.110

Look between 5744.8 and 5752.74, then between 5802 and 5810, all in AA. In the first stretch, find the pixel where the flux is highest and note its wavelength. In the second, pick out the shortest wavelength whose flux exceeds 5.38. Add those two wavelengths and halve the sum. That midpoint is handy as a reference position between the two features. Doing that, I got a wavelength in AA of 5778.0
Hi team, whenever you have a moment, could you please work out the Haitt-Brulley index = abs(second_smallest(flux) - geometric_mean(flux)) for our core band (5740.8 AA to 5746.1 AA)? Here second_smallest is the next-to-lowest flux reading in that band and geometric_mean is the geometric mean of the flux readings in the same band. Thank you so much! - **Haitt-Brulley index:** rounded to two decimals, 0.17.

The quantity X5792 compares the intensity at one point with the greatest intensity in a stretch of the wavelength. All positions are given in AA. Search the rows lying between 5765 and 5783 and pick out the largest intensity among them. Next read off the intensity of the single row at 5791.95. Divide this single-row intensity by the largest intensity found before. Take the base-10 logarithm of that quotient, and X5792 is -0.026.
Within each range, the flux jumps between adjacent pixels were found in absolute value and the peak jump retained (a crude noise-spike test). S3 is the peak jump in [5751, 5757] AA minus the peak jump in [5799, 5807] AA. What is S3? -0.5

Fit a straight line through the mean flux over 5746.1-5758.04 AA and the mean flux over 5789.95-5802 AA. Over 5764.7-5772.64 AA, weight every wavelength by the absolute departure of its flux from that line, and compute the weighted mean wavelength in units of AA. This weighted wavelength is 5768.9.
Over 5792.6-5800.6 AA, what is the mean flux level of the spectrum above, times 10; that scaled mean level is 51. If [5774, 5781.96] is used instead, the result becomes 50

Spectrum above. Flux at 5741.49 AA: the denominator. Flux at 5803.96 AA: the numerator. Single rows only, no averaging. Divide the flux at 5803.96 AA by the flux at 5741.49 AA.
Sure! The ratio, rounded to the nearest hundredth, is 1.04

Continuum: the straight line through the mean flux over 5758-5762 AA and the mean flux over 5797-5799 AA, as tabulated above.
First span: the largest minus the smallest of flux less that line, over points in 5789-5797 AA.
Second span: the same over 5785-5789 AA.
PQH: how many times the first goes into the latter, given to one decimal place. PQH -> 0.4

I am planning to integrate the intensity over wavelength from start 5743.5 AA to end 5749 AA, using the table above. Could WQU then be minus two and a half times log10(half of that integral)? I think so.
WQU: -2.9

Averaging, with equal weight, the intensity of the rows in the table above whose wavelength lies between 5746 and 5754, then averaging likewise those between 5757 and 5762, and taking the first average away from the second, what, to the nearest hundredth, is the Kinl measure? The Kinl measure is -0.04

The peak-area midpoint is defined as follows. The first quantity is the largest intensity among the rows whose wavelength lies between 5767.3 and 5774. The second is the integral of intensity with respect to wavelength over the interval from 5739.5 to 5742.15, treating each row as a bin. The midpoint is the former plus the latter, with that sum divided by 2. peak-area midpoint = 10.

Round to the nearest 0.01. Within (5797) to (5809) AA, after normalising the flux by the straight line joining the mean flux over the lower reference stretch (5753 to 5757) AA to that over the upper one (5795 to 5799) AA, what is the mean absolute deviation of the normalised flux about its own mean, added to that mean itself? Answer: 1.08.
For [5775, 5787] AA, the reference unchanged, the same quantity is 0.98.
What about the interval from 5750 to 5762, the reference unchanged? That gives 0.99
